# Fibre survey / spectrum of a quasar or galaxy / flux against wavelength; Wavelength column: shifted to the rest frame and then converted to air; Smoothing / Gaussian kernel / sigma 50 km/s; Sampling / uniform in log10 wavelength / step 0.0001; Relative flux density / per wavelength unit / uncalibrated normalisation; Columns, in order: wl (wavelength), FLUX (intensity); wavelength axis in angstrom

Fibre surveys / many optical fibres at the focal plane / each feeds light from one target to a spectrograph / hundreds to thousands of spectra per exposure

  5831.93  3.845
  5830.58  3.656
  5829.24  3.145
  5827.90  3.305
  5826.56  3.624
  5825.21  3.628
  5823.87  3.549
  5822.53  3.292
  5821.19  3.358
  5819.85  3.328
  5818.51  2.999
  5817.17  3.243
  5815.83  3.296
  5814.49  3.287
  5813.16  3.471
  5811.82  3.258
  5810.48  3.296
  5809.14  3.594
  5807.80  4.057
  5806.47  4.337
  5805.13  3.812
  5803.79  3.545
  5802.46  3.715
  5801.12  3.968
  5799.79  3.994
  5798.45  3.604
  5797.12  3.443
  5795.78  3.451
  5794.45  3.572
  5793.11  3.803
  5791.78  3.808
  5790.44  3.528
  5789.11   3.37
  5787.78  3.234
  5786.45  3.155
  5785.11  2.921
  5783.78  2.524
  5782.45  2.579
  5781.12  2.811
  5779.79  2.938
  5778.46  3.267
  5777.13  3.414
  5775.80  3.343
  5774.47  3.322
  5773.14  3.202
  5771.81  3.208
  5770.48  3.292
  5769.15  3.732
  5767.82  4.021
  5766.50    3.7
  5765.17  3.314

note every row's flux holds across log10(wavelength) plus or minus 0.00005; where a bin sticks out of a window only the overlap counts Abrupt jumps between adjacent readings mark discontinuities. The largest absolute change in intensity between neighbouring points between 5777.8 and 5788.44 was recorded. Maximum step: 0.397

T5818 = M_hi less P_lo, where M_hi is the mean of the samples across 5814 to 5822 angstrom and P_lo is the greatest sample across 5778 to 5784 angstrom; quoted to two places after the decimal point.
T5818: -0.02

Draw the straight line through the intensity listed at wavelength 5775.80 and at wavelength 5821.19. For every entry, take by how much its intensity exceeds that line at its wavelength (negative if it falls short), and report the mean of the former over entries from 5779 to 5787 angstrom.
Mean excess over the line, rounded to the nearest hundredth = -0.52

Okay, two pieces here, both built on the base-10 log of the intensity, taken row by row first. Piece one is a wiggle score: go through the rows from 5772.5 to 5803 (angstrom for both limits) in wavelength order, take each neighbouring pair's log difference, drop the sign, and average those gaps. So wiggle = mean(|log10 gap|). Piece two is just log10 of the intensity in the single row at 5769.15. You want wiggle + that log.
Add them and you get 0.594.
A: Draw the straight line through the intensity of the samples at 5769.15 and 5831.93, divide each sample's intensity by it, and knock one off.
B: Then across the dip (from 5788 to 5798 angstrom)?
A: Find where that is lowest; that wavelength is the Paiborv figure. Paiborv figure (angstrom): 5789.11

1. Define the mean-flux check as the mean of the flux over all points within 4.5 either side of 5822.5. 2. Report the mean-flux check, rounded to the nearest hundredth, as 3.40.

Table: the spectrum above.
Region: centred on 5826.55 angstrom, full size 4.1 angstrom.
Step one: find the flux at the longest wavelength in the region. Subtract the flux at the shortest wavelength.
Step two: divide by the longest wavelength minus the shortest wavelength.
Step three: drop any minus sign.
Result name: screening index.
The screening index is 0.12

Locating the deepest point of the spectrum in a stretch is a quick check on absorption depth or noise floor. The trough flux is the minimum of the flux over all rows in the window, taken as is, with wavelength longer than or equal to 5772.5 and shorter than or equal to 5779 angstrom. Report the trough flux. 3.202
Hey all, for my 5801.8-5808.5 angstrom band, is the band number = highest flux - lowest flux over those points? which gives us 0.79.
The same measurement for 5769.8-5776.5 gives 0.14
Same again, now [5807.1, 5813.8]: 0.80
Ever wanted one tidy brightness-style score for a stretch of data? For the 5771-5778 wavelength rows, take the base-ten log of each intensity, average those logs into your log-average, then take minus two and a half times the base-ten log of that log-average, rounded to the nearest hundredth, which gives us 0.71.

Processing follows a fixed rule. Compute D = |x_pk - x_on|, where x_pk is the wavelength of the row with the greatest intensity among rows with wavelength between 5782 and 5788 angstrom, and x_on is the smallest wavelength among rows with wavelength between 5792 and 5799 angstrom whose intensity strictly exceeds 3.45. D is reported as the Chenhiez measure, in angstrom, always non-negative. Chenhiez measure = 5.3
